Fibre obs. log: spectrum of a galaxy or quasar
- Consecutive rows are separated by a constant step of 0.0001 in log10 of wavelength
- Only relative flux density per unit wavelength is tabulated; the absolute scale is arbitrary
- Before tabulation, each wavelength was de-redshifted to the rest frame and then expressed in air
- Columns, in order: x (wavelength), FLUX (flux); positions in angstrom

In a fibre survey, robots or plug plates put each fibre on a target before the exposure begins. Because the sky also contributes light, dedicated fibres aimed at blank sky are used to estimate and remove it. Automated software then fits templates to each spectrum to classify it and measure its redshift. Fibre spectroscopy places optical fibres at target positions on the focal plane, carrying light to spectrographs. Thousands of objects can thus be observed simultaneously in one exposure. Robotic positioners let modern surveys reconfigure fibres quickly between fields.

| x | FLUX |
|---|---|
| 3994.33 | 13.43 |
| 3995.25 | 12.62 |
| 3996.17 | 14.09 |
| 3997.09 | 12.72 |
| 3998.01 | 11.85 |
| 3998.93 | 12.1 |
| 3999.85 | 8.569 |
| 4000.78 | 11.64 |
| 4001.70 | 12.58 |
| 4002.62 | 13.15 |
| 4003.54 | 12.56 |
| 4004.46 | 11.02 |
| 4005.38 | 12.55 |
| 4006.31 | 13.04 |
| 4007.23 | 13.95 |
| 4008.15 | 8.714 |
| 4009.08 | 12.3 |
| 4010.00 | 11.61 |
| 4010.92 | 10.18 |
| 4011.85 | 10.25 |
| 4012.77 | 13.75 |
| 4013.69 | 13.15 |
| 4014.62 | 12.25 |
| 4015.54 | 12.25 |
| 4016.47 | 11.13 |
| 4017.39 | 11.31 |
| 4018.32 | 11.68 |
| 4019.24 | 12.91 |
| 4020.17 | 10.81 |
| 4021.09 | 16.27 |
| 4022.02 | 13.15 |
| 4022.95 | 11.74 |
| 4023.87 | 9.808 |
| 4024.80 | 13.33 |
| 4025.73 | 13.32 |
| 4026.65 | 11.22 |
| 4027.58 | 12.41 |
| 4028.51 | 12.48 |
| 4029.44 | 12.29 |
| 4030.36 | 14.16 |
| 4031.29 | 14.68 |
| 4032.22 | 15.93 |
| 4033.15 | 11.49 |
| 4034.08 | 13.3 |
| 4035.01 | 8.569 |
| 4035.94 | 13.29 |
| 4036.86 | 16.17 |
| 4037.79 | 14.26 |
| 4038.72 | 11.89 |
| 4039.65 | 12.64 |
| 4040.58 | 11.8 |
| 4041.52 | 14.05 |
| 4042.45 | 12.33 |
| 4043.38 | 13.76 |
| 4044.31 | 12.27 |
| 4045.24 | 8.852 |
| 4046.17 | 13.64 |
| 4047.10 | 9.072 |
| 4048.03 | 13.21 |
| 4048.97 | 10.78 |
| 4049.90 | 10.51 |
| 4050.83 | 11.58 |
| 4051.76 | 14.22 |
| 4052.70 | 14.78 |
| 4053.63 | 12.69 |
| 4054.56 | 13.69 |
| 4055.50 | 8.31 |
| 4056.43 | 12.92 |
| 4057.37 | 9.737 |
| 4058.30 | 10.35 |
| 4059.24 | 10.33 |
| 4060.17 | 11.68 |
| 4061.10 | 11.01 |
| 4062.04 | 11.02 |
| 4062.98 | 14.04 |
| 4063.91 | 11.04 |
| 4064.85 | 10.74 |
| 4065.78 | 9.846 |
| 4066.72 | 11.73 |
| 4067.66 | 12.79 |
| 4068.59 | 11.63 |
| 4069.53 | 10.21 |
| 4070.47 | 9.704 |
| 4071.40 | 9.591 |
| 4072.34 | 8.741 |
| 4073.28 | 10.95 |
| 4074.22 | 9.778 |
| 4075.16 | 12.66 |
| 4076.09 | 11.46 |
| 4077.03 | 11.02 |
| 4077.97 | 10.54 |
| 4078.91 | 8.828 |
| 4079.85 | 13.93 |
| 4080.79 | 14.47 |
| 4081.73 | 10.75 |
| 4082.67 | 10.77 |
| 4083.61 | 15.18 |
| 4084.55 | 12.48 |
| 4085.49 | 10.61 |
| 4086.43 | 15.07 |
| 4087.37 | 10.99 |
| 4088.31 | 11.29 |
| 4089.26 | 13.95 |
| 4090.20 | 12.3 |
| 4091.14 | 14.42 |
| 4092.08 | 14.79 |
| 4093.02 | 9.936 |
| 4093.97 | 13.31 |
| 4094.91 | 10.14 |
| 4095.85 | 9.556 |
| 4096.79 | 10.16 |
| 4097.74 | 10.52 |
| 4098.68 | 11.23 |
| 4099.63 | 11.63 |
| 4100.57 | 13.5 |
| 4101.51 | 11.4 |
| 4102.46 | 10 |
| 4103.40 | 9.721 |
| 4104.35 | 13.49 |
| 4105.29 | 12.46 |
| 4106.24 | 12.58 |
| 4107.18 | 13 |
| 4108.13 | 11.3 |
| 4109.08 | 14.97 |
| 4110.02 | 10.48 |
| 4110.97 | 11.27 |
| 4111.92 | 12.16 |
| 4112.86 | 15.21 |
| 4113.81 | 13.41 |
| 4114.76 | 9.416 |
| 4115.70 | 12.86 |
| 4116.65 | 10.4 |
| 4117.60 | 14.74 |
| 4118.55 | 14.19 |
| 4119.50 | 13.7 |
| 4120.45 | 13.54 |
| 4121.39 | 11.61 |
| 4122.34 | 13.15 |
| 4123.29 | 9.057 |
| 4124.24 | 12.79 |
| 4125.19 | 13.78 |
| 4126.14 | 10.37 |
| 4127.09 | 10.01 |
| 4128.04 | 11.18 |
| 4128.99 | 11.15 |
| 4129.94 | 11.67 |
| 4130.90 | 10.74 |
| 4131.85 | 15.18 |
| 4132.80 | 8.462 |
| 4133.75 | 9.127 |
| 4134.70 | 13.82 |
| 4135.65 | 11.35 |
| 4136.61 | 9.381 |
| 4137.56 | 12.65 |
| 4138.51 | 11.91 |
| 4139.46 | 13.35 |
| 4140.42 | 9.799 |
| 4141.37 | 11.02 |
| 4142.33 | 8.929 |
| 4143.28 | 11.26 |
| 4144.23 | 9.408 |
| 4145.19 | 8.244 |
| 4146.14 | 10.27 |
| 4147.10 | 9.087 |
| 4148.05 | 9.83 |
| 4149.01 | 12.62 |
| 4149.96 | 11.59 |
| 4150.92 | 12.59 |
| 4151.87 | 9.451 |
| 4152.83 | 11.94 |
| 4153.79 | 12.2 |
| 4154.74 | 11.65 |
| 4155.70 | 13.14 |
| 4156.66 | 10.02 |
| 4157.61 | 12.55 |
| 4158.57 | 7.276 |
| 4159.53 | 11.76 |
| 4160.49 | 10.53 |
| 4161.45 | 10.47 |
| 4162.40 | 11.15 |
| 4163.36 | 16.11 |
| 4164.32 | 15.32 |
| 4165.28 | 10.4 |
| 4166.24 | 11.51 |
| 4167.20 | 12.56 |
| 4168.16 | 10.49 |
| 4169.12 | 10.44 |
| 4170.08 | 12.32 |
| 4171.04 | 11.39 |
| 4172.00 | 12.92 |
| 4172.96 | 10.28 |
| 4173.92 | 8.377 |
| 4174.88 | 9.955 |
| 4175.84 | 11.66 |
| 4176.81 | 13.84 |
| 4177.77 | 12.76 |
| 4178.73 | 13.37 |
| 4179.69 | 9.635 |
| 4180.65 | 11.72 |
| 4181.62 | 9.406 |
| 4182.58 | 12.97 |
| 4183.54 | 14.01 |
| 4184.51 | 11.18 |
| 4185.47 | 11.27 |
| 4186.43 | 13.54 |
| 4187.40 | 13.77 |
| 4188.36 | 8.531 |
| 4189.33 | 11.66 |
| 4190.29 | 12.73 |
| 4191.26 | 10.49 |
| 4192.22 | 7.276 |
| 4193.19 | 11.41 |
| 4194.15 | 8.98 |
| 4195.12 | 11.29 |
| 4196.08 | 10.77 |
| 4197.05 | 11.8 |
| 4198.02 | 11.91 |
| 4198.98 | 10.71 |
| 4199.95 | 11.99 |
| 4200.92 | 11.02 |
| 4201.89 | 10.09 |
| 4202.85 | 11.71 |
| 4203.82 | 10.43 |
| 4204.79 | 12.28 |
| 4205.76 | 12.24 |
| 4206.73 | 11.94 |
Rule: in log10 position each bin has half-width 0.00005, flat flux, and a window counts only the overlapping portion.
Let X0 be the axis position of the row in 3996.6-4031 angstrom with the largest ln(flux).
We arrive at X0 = 4021.09 angstrom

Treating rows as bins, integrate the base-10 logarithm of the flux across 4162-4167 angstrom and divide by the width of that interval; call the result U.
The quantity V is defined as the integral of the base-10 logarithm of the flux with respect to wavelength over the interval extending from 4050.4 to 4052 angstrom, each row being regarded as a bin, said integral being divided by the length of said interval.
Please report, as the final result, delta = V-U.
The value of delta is 0.002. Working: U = 1.10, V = 1.10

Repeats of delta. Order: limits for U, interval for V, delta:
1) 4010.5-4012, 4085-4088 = 0.077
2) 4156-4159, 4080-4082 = 0.112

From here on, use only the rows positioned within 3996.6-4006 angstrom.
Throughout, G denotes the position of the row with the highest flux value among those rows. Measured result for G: 4002.62 angstrom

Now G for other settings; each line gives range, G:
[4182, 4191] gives 4183.54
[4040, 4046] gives 4041.52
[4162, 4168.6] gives 4163.36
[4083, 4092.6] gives 4083.61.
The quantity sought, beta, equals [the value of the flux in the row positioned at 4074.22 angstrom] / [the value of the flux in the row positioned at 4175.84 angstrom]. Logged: 0.84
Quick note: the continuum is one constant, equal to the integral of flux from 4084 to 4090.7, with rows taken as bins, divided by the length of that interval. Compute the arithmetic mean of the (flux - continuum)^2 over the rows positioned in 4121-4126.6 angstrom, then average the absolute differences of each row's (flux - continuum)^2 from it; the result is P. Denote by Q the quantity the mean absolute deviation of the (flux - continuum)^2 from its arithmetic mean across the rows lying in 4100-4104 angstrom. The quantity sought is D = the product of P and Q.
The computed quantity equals 9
